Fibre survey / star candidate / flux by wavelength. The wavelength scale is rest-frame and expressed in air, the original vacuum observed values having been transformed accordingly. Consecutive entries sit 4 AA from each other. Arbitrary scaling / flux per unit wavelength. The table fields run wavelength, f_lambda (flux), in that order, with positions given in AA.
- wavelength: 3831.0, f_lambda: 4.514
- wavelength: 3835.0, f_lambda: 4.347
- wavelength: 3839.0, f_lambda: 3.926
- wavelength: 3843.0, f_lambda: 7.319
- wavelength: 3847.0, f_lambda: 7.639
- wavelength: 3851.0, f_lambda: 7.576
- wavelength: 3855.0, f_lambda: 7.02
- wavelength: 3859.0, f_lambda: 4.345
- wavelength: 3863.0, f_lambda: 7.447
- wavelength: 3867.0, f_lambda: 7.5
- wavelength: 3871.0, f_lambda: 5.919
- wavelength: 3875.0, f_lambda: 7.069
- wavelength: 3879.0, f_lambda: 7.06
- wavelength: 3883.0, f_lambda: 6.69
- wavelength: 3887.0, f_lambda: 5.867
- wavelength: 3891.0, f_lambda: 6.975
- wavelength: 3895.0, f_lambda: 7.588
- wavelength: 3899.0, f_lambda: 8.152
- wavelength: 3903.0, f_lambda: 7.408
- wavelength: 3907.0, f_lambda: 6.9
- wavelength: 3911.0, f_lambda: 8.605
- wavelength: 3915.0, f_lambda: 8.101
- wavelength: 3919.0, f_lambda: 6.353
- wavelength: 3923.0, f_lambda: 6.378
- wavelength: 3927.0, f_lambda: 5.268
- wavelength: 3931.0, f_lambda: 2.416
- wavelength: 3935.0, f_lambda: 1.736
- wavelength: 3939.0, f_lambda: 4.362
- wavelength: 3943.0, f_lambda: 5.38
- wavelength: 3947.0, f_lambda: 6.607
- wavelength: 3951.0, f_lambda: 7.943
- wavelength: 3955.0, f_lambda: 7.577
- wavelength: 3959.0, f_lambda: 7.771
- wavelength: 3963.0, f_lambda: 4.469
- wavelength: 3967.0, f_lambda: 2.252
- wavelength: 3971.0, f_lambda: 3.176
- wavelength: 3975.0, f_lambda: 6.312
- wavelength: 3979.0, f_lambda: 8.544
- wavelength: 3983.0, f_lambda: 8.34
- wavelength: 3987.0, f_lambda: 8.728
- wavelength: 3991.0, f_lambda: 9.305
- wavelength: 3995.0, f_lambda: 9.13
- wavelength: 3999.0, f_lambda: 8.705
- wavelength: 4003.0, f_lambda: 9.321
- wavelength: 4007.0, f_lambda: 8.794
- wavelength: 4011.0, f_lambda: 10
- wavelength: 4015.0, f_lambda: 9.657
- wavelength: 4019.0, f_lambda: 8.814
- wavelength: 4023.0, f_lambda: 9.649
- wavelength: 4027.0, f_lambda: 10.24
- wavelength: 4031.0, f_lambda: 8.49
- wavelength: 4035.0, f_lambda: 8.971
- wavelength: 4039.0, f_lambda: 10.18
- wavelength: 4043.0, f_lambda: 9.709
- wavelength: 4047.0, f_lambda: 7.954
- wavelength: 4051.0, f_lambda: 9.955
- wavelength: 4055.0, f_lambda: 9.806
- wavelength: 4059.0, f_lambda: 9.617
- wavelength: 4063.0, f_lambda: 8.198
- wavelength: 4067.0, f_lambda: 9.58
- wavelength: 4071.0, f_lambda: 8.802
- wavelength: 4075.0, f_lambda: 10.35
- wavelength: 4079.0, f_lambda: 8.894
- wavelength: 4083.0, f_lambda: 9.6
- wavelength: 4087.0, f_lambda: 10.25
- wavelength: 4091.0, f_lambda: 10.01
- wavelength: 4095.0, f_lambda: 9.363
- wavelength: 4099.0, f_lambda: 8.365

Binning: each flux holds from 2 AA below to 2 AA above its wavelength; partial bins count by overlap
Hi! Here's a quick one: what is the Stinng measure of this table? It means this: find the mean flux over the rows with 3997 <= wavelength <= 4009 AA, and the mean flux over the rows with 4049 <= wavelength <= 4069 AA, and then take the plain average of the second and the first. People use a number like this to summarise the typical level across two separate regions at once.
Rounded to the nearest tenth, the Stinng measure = 9.2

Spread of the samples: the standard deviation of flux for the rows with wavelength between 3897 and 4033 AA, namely 2.3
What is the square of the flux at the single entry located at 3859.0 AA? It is 19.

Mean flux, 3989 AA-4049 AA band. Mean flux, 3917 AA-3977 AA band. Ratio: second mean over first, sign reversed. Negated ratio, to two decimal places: -0.56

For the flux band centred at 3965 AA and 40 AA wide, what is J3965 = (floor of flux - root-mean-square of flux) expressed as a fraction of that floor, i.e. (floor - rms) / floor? -2.0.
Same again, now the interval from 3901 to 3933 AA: -1.8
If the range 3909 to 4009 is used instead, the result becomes -3.0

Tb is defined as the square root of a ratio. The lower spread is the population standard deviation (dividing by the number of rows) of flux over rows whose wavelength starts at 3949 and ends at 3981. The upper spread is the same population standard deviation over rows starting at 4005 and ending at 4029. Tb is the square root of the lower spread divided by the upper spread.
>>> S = 2.0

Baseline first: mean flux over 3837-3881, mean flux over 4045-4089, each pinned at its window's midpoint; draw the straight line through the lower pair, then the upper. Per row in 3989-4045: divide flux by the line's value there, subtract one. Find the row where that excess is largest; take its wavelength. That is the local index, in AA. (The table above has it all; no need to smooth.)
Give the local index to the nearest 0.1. 4011.0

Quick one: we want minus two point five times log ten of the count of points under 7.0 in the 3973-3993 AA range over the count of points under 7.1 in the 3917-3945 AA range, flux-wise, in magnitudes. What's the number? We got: 2.1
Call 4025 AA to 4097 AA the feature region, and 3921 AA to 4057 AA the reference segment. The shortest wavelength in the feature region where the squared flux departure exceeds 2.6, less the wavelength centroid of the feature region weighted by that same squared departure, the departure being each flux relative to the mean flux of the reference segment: -35.3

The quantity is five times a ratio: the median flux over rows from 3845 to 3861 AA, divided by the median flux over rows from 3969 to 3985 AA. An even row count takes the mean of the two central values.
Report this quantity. 5.0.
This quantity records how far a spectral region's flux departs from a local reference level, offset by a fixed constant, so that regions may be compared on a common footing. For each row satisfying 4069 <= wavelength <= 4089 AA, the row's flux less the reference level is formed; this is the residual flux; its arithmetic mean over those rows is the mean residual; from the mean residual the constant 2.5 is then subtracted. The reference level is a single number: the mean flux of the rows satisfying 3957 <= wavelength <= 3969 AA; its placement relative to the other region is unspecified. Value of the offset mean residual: 2.2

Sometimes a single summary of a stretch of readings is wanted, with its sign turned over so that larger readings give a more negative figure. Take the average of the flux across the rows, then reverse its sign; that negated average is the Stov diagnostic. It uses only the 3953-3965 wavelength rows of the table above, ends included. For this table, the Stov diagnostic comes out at -6.6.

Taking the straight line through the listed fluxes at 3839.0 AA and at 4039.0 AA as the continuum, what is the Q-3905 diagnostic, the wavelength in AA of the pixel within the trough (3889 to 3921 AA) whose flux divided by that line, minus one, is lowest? 3919.0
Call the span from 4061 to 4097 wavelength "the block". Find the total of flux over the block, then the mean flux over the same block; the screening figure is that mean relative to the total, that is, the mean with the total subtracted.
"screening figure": -76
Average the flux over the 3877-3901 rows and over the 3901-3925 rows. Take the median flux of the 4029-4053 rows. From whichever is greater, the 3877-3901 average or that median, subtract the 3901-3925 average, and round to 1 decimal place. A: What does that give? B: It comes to 2.0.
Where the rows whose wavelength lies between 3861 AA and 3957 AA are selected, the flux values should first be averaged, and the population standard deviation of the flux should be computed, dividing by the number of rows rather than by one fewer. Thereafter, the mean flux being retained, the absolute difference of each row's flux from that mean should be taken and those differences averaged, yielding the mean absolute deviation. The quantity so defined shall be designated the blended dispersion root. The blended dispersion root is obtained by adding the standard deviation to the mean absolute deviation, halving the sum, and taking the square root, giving 1.2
